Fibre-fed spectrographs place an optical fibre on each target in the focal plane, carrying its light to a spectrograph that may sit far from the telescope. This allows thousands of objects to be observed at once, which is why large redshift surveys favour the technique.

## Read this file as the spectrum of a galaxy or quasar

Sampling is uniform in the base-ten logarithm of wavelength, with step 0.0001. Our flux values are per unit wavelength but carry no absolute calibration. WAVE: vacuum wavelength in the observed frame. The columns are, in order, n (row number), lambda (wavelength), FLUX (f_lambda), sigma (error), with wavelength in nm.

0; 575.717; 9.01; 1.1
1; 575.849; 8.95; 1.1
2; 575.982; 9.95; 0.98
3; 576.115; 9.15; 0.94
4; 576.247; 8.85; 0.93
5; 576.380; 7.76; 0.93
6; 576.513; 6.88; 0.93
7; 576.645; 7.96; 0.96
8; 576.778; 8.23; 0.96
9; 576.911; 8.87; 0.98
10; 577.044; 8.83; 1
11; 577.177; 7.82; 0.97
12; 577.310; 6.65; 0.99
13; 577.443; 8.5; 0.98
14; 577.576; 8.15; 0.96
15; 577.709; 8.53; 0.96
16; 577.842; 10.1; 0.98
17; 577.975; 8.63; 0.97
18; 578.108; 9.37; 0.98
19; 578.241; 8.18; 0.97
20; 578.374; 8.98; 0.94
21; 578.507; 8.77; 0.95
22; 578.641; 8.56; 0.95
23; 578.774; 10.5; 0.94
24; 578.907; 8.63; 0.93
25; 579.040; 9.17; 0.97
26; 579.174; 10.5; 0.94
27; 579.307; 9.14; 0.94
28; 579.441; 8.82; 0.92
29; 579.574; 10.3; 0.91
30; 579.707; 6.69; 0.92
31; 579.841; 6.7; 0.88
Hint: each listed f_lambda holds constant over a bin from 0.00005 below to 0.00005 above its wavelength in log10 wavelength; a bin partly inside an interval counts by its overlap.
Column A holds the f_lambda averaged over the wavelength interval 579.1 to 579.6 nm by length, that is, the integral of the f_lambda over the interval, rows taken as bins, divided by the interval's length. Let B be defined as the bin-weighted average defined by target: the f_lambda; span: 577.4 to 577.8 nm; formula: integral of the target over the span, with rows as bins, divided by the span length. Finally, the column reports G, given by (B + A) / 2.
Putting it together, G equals 9.06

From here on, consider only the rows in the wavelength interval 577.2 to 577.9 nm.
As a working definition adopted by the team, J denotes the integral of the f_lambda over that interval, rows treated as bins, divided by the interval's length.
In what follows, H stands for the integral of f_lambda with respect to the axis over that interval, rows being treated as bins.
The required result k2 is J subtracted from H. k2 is -2.5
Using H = 5.8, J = 8.3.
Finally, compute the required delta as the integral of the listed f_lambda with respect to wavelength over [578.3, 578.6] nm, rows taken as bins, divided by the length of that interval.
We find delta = 8.8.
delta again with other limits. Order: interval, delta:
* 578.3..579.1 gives 9.1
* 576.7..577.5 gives 8.1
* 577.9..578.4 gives 8.8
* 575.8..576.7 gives 8.5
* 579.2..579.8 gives 8.8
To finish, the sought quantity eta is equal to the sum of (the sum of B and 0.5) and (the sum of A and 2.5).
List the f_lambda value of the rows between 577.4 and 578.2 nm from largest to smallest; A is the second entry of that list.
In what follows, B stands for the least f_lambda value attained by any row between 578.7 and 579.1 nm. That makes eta 21.0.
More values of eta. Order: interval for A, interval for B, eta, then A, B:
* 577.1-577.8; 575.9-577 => 18.4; 8.5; 6.88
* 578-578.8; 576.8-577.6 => 19.0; 9.37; 6.65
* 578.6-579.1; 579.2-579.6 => 21.0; 9.17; 8.82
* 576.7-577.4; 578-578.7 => 20.0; 8.83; 8.18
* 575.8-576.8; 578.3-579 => 20.7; 9.15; 8.56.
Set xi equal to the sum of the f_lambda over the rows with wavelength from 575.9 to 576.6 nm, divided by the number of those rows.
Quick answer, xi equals 8.52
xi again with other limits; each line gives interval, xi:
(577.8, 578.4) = 9.05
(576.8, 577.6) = 8.14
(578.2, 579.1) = 8.97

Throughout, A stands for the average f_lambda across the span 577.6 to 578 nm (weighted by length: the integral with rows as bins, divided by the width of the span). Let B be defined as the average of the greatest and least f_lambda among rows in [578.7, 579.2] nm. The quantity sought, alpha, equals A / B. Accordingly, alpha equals 0.94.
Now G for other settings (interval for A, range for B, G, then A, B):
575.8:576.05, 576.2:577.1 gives 8.81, 9.45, 8.17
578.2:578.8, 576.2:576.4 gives 8.65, 8.93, 8.37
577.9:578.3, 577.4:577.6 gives 8.56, 8.77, 8.34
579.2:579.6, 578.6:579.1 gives 9.36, 9.45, 9.26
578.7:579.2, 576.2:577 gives 8.86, 9.62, 8.09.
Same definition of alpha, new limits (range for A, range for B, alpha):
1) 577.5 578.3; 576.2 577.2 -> 1.12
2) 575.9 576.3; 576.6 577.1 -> 1.11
